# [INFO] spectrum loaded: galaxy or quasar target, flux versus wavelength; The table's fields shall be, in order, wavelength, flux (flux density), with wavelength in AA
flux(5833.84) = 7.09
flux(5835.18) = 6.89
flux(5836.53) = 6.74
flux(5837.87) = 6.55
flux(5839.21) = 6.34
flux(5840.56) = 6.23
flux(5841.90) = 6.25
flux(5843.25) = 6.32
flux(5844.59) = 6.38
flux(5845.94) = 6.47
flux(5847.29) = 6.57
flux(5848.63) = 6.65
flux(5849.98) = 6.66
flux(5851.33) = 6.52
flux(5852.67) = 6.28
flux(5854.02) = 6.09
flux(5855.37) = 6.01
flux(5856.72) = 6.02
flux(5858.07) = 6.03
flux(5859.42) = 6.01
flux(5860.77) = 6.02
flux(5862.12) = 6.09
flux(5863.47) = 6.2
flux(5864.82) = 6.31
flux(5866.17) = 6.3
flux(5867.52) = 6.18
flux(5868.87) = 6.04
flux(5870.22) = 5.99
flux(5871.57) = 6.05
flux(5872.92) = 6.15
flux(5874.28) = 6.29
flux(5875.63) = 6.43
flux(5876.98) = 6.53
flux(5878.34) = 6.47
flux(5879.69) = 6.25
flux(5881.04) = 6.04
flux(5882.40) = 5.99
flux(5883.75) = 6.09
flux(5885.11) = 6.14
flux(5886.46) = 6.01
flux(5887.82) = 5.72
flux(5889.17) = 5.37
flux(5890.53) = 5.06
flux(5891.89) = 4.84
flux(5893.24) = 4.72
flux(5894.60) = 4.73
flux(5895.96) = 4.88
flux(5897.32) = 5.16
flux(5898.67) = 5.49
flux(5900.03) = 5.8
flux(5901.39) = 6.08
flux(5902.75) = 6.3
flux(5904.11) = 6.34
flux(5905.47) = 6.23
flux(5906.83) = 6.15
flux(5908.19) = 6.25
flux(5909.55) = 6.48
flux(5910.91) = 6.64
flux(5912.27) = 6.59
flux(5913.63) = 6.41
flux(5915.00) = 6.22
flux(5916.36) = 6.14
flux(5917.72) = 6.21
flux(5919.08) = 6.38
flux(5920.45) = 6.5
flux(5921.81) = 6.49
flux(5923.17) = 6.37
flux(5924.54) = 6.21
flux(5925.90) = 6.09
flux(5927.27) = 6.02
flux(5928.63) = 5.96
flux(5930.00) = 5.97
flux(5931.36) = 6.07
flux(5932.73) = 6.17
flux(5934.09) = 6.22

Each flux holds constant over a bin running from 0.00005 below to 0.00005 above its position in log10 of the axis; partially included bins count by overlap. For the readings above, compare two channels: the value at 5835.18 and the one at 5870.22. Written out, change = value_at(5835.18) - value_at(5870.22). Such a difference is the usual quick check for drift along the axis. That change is 0.90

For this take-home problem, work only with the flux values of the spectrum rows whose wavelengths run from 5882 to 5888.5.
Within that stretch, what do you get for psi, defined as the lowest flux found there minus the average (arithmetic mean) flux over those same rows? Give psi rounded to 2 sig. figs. -0.27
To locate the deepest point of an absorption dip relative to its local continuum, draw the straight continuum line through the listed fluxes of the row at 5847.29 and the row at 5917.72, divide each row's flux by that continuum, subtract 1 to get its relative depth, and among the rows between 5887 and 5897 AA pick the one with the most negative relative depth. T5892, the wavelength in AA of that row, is 5893.24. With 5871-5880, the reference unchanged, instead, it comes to 5871.57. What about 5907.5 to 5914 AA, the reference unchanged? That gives 5908.19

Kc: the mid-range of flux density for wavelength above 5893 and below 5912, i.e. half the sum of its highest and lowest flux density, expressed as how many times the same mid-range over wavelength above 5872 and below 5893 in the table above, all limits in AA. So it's 1.00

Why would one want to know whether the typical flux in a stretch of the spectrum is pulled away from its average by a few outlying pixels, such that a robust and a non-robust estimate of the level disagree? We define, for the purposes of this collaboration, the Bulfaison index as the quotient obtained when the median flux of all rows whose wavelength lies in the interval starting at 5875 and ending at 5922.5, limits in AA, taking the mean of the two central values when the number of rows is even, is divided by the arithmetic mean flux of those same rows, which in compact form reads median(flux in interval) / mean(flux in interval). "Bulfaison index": 1.03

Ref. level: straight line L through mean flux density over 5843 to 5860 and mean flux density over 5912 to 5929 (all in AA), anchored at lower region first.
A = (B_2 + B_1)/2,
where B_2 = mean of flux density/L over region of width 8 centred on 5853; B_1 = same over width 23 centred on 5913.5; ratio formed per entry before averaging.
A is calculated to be 1.00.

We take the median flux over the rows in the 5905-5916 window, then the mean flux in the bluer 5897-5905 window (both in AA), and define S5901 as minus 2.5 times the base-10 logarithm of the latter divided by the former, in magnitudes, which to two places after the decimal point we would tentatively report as 0.08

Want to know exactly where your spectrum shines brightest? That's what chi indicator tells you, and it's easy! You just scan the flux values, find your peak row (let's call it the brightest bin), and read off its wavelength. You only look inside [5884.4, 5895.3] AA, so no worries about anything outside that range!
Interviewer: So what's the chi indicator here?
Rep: 5885.11 AA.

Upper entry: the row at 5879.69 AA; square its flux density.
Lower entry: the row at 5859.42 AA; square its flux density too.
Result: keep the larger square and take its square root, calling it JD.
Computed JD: 6.25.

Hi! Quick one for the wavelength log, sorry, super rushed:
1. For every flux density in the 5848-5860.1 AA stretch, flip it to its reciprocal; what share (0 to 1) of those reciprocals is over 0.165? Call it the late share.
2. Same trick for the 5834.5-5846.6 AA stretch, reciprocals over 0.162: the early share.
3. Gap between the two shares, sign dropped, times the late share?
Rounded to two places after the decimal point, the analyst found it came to 0.20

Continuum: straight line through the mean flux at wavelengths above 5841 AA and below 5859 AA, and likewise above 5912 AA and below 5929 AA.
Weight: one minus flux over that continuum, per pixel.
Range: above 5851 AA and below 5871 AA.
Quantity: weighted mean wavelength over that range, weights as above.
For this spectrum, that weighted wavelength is 5861.8 AA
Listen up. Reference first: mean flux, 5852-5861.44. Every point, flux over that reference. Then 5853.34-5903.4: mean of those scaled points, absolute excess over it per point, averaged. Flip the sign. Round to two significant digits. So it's -0.063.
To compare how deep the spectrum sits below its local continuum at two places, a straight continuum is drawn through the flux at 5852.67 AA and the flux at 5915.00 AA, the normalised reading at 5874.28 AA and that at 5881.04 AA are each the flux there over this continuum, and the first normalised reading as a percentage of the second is 104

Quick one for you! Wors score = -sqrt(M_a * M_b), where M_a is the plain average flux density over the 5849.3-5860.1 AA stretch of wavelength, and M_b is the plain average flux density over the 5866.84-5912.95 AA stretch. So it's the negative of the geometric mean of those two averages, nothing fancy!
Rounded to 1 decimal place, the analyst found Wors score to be -6.1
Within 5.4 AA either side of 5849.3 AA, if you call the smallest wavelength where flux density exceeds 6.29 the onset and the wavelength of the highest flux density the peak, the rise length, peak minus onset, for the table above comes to 5.4 AA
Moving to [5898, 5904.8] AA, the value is 1.4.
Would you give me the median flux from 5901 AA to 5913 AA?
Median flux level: 6.30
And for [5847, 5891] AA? 6.09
